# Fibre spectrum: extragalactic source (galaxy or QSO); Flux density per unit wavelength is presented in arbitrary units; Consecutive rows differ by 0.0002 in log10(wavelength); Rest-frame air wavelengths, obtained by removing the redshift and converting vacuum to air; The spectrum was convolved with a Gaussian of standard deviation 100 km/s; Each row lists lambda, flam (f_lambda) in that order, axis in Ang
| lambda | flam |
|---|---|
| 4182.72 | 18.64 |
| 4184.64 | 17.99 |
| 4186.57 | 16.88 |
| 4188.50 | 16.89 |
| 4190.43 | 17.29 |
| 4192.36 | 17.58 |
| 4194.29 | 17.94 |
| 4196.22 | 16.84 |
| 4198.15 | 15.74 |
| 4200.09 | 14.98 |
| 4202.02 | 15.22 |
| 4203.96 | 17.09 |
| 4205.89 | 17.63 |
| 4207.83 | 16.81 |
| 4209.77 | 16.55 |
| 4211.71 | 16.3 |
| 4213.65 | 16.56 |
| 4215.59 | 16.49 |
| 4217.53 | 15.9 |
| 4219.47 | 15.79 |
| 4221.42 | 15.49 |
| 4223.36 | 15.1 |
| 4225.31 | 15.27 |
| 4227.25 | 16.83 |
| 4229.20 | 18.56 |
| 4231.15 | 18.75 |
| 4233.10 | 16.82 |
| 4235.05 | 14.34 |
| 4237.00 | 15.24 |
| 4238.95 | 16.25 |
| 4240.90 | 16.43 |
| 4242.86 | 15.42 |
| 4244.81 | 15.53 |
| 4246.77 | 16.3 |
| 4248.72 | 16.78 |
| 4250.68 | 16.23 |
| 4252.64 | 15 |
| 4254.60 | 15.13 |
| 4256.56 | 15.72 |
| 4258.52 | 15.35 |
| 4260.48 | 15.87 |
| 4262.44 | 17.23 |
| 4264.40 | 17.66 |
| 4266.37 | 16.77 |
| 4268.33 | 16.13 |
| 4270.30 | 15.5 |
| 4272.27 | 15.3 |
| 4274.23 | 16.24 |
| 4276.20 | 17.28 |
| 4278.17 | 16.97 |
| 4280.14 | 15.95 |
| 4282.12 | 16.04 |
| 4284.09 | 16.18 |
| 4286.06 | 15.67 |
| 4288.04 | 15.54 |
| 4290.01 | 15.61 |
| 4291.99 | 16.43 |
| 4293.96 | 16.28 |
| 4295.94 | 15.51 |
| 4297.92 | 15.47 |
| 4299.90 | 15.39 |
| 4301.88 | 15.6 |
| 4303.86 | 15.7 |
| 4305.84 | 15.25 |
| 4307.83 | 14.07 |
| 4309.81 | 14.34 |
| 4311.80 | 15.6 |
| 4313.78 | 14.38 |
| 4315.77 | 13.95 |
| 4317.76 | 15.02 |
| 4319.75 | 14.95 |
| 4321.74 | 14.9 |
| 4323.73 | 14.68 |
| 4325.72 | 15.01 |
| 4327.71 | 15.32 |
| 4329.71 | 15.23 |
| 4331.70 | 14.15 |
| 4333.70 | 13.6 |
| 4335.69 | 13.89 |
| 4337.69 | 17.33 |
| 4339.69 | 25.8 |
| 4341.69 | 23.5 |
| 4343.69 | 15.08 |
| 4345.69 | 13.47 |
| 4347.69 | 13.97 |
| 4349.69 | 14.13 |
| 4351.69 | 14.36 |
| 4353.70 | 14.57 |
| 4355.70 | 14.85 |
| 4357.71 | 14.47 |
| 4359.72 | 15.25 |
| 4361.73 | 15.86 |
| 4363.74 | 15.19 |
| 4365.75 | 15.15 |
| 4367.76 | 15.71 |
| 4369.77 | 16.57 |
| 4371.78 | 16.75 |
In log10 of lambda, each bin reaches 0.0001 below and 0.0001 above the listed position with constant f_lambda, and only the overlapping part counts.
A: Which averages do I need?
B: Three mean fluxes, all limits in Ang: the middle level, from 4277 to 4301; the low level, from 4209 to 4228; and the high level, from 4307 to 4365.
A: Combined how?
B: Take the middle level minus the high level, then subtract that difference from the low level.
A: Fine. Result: 15.5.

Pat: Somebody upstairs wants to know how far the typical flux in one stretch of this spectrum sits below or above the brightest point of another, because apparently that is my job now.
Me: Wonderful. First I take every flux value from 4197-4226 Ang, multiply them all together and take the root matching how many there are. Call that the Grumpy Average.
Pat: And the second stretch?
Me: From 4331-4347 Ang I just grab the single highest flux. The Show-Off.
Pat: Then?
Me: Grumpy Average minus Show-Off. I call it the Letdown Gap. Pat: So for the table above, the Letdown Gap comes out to -9.8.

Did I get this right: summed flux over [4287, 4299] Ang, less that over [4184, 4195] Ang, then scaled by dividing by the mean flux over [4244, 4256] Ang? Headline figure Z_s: -0.61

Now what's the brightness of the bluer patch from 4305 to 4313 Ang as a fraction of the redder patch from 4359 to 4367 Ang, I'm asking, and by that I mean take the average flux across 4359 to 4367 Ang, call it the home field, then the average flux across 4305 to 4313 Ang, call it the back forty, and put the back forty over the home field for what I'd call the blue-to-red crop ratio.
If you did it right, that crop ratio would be 0.96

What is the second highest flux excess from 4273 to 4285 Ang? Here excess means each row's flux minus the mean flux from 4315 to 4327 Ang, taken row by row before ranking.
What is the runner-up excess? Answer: 2.2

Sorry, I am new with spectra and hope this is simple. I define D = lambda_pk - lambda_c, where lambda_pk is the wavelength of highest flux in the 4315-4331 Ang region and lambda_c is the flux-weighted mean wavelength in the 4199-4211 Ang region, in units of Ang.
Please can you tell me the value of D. 122.7 Ang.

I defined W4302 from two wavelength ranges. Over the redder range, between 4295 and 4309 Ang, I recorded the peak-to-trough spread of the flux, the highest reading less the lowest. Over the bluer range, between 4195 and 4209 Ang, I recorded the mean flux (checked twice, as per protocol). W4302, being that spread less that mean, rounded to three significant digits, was -14.7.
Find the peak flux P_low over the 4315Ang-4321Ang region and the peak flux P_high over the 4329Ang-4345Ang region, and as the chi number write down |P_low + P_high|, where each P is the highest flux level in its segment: 41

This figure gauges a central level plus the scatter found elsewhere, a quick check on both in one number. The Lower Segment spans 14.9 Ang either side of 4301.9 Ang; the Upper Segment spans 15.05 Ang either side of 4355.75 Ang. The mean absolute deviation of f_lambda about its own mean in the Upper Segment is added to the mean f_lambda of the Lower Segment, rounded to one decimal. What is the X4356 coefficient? 16.6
